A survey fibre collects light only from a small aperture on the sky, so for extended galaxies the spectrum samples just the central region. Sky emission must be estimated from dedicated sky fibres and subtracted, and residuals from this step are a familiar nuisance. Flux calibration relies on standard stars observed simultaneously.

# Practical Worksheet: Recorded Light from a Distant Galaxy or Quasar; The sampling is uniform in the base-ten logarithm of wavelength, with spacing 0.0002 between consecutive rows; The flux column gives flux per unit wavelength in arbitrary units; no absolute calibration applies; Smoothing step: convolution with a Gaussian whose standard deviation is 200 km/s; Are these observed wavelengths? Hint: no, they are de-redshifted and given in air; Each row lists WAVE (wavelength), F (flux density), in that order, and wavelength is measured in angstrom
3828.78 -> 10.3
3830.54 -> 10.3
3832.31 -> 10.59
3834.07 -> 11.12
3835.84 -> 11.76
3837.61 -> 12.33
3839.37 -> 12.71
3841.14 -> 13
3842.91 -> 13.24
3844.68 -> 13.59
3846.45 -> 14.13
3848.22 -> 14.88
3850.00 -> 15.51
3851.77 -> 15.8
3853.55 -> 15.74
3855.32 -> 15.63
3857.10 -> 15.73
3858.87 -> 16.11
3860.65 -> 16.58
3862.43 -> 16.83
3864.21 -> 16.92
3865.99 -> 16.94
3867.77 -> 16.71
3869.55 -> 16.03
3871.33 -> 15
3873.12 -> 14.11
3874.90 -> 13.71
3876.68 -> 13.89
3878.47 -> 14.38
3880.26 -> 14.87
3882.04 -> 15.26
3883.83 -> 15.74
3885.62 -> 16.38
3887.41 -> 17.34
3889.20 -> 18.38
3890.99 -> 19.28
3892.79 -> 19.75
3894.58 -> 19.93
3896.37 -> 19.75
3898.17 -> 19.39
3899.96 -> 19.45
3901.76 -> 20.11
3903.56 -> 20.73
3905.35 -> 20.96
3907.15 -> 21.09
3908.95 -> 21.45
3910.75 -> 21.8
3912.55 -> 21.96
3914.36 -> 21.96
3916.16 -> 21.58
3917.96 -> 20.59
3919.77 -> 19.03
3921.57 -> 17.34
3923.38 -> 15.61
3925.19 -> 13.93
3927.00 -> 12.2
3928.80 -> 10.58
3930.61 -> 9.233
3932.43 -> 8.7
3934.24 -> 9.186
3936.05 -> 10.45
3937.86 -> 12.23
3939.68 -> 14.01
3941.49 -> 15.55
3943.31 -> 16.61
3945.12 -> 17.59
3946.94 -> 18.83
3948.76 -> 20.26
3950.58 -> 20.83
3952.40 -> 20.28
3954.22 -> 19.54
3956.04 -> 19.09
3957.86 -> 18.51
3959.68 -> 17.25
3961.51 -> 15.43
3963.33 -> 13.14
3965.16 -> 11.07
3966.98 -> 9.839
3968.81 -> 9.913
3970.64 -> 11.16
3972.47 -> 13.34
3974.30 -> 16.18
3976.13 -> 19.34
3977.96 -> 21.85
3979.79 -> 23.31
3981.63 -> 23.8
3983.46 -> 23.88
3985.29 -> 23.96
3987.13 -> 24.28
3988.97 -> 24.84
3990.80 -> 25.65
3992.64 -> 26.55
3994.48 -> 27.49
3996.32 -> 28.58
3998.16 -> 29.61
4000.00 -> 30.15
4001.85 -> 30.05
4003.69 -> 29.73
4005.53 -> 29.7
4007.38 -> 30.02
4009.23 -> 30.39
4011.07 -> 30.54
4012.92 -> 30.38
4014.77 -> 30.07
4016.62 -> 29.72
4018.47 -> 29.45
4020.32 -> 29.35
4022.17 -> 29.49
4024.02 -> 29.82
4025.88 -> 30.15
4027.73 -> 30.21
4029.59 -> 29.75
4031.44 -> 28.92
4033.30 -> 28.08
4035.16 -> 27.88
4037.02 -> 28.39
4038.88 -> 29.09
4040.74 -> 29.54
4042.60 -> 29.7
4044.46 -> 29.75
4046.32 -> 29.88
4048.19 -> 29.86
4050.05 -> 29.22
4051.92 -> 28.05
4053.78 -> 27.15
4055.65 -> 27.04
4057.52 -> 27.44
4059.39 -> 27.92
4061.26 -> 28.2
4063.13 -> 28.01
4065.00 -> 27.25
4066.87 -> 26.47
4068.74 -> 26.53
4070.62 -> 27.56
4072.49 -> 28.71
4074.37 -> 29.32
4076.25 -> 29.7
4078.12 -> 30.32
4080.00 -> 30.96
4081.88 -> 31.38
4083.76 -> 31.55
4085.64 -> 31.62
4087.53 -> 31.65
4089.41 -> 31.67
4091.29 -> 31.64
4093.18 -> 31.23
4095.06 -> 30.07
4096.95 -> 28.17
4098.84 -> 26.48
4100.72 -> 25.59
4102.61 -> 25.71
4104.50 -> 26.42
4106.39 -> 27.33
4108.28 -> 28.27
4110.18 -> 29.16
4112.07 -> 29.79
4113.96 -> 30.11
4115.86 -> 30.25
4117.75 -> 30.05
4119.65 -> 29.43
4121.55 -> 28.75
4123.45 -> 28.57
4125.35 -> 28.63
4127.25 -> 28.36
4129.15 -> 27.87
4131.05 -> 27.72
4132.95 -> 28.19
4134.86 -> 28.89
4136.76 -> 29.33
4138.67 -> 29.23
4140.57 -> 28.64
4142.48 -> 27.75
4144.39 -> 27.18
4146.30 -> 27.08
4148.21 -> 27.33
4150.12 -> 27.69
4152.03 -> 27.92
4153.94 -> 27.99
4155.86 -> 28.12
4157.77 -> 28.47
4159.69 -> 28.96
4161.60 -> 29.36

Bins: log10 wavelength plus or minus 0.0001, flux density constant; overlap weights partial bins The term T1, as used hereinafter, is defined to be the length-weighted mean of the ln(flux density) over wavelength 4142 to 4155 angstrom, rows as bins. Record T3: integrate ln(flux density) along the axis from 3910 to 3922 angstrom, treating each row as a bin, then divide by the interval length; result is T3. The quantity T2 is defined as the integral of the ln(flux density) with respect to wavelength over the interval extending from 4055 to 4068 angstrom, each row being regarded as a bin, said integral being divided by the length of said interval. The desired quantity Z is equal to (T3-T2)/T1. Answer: -0.09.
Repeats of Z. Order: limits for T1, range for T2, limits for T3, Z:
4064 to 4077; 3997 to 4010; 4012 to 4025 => 0.00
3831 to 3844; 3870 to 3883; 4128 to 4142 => 0.27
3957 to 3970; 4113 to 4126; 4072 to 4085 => 0.01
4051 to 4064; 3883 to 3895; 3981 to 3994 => 0.10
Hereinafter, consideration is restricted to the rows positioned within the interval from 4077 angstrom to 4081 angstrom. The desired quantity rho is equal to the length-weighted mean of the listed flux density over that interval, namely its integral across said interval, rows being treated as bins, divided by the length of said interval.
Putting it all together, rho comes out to 31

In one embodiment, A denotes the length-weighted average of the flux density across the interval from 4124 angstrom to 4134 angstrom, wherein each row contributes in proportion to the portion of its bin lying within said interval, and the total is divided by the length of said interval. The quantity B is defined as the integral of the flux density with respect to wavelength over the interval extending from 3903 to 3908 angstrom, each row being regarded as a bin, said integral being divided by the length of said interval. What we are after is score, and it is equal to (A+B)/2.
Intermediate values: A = 28.2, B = 21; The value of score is 25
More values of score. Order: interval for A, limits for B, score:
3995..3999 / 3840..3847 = 21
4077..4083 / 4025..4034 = 30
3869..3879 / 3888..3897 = 17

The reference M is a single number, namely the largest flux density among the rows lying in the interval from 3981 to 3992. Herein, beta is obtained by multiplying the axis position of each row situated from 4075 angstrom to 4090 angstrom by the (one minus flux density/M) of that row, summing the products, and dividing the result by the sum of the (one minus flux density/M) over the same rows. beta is 4083.3 angstrom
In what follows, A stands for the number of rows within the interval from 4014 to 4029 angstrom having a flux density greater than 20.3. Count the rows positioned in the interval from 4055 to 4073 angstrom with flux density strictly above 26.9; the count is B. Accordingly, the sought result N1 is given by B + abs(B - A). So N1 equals 8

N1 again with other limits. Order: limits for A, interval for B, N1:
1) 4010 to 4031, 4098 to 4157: 43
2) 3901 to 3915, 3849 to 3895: 7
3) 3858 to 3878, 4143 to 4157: 14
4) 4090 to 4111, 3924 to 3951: 11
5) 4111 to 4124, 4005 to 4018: 7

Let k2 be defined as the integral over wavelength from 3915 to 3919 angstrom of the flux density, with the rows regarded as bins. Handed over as 84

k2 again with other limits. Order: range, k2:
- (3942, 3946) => 68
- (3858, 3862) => 66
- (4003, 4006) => 89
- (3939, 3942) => 44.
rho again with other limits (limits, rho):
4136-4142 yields 29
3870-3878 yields 14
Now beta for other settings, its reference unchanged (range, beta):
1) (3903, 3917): 3909.5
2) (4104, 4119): 4112.8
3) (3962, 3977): 3969.0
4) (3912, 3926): 3920.6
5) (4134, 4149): 4140.2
